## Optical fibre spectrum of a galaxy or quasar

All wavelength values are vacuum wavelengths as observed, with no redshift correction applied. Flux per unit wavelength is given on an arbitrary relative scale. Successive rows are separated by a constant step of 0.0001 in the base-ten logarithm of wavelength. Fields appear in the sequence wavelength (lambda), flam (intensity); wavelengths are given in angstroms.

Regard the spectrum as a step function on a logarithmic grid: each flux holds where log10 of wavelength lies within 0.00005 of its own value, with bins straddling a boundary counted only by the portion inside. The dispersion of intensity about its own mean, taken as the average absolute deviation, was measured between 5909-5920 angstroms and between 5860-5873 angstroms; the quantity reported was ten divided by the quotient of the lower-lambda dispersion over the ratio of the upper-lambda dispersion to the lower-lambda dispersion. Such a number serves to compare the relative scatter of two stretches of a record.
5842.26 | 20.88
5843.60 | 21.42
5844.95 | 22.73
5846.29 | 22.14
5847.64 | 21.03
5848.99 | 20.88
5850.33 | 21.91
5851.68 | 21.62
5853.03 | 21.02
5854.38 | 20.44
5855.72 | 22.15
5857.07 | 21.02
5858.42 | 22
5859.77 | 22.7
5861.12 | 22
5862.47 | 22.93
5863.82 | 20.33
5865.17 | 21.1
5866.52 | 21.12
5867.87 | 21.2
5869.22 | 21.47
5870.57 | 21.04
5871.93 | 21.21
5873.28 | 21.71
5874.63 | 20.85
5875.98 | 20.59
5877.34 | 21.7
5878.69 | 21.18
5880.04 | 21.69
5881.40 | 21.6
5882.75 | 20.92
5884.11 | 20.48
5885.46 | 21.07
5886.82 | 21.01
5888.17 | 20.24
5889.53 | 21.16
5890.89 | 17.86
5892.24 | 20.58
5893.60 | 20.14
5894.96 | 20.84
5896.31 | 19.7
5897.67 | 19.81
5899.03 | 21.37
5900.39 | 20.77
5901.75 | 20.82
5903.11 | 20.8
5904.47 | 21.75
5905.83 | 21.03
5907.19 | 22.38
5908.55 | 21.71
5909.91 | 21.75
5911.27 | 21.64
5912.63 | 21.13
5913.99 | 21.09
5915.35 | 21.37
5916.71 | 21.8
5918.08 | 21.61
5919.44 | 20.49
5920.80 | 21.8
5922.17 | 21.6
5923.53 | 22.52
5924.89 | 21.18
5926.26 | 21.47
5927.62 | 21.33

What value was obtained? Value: 13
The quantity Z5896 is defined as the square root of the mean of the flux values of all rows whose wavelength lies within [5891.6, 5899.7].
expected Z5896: 4.52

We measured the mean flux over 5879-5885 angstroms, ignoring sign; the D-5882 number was 21.2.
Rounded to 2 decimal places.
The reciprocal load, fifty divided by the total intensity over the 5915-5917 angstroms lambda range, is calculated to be 1.16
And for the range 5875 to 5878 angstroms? 1.18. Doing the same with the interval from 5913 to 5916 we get 1.18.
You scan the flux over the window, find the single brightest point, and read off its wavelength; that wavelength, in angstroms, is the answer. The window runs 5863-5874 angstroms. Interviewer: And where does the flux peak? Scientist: 5873.28 angstroms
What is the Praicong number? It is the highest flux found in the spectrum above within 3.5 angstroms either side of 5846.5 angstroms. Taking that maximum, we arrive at 22.73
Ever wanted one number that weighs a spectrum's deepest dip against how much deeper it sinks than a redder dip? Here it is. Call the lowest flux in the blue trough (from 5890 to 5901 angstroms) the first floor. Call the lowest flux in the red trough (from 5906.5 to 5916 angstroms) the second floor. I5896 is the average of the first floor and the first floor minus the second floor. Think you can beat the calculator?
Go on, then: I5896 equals 7.3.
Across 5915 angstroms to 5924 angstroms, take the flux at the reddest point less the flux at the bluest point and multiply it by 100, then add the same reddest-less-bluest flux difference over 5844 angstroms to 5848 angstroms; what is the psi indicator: 113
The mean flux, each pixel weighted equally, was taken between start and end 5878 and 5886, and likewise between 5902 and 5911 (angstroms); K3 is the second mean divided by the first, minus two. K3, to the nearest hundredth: -0.98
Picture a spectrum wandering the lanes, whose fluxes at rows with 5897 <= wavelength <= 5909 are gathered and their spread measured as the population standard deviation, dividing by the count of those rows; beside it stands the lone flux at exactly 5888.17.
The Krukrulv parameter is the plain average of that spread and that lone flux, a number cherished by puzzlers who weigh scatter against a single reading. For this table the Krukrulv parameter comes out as 10.47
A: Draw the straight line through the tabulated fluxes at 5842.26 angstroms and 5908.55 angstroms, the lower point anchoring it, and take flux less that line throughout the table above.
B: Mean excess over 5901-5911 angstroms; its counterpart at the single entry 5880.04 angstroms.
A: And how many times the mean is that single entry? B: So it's -1.6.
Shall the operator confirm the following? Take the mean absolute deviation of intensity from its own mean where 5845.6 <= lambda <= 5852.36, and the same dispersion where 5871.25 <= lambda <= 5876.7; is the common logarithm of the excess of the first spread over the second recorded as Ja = -1.1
